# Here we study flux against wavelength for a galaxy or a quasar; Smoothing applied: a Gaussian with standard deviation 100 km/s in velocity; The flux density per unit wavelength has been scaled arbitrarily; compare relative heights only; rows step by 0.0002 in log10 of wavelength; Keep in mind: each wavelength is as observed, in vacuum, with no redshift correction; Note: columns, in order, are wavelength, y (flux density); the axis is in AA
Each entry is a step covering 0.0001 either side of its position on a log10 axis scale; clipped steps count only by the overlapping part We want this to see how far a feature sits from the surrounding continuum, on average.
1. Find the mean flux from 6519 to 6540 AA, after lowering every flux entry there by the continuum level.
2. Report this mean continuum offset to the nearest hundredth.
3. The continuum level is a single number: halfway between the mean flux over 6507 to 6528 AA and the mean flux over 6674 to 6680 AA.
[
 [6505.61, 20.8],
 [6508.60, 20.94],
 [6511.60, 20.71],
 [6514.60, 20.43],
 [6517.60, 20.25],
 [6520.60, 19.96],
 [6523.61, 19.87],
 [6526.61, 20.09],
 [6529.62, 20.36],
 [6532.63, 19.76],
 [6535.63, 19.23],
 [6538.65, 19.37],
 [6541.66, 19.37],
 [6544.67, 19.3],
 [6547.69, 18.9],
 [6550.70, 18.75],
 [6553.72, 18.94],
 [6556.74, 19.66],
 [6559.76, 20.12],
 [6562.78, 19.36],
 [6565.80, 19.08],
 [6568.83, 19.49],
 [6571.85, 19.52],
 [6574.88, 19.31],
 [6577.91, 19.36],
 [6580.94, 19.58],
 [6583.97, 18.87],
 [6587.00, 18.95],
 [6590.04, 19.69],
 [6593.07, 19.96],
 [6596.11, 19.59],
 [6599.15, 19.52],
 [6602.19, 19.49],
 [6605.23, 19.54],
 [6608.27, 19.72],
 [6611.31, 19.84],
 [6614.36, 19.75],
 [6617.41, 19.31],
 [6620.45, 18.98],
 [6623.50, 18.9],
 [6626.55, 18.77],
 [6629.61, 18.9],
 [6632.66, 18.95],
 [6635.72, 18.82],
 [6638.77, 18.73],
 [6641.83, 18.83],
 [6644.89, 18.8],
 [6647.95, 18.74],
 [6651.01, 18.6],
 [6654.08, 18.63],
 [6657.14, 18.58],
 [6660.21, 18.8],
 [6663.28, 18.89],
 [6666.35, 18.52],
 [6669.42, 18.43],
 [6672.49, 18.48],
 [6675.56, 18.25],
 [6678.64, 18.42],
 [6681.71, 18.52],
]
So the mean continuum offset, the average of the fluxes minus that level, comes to 0.48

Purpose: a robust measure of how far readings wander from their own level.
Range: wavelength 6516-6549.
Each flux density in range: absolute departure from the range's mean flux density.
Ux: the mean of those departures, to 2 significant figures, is 0.40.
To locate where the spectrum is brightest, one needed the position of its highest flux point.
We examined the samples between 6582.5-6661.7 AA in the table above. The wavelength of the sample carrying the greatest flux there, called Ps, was 6593.07 AA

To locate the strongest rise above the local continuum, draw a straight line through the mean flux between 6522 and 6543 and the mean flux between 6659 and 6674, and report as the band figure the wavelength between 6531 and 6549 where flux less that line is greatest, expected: 6532.63 AA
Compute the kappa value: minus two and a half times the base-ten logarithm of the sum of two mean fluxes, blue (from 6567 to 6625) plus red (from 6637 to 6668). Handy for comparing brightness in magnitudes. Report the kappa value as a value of -3.95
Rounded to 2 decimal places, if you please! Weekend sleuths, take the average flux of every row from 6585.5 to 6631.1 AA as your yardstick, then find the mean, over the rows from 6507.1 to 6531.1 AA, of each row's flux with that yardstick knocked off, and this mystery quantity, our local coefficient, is 0.93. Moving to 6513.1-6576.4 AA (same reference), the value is 0.18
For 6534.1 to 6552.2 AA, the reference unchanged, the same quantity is -0.24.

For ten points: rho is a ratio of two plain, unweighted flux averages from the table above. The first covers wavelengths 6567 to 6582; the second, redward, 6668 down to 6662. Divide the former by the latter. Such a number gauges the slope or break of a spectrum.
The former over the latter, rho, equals 1.04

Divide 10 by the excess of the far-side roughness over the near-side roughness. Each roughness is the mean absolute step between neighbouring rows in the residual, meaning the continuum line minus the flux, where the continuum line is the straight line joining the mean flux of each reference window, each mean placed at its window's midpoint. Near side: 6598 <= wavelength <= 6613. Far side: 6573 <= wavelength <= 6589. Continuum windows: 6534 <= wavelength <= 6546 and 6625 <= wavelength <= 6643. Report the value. 59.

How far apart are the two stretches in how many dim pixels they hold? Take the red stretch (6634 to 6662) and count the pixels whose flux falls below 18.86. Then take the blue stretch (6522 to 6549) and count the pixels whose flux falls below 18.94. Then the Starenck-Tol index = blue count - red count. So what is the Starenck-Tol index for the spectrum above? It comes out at -8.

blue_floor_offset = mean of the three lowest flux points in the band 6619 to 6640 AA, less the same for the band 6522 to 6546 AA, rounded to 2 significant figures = -0.53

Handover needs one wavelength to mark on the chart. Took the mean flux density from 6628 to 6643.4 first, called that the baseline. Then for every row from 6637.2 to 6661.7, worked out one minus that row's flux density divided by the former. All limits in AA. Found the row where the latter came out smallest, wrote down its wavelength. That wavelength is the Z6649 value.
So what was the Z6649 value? 6641.83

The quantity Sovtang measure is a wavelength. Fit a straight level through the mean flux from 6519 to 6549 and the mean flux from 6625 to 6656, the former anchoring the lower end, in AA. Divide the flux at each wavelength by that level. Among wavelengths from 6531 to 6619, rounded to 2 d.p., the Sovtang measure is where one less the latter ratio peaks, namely 6550.70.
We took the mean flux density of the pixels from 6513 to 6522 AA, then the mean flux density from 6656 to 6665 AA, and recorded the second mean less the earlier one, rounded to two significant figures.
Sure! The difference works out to -1.5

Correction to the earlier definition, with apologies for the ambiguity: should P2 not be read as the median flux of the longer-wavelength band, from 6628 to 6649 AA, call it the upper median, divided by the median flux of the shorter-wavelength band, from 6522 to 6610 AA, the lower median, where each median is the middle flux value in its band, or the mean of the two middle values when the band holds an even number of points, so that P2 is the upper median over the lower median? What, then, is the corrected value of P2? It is 0.966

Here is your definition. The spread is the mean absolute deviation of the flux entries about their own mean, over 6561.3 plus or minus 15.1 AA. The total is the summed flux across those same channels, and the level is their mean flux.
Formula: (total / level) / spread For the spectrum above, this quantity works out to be 32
